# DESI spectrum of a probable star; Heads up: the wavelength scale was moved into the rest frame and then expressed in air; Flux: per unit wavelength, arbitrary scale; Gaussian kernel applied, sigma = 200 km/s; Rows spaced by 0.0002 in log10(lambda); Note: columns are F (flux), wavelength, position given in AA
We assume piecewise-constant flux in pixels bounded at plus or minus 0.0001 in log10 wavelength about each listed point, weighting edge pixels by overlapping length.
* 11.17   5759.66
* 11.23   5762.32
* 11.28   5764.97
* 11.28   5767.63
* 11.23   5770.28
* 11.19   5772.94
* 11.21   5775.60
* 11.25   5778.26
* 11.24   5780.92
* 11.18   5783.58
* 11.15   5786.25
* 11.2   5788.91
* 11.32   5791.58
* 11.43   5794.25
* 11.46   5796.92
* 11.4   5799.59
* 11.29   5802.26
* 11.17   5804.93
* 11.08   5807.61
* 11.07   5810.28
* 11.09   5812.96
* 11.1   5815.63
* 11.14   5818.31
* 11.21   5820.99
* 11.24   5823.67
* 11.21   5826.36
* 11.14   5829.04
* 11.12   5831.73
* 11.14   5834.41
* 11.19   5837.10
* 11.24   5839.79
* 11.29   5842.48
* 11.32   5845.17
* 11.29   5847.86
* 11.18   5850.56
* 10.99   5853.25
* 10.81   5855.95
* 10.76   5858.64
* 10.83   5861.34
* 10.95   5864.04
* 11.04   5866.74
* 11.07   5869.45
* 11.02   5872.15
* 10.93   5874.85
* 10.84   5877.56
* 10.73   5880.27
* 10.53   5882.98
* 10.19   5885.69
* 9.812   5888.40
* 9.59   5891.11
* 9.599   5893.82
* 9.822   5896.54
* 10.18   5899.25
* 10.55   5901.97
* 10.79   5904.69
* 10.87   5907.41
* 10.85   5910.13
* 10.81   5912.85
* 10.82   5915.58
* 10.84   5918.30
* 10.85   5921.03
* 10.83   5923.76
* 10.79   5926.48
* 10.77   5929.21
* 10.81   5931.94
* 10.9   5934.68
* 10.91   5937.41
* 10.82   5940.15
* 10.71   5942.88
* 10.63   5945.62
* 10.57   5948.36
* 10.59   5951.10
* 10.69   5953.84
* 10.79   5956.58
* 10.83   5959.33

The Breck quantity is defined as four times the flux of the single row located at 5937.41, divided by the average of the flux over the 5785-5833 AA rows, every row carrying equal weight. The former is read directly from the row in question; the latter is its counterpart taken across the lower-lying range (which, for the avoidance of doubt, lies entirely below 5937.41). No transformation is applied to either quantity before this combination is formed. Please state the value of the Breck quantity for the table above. 3.89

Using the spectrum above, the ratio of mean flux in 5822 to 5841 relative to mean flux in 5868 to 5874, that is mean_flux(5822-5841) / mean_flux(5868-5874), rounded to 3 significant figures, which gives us 1.01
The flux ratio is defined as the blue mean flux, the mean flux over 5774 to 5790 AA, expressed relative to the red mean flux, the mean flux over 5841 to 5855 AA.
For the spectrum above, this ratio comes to 1.00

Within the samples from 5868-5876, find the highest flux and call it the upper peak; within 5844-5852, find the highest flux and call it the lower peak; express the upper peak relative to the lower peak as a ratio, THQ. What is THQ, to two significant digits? 0.98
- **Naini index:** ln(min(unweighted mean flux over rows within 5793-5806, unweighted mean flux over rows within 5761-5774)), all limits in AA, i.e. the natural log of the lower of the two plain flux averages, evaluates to 2.42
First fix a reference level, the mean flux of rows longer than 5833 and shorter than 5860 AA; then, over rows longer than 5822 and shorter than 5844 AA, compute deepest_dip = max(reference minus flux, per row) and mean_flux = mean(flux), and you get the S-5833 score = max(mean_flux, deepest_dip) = 11.2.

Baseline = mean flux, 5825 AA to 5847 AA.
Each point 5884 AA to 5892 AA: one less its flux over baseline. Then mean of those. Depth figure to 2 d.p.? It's 0.12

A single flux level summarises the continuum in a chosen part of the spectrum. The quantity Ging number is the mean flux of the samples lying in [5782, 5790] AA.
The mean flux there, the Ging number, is 11.2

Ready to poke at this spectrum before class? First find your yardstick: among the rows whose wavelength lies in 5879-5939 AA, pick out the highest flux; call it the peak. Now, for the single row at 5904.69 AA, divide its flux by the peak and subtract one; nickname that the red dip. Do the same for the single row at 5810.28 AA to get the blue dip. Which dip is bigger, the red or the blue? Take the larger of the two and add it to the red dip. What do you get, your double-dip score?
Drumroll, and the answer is 0.004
